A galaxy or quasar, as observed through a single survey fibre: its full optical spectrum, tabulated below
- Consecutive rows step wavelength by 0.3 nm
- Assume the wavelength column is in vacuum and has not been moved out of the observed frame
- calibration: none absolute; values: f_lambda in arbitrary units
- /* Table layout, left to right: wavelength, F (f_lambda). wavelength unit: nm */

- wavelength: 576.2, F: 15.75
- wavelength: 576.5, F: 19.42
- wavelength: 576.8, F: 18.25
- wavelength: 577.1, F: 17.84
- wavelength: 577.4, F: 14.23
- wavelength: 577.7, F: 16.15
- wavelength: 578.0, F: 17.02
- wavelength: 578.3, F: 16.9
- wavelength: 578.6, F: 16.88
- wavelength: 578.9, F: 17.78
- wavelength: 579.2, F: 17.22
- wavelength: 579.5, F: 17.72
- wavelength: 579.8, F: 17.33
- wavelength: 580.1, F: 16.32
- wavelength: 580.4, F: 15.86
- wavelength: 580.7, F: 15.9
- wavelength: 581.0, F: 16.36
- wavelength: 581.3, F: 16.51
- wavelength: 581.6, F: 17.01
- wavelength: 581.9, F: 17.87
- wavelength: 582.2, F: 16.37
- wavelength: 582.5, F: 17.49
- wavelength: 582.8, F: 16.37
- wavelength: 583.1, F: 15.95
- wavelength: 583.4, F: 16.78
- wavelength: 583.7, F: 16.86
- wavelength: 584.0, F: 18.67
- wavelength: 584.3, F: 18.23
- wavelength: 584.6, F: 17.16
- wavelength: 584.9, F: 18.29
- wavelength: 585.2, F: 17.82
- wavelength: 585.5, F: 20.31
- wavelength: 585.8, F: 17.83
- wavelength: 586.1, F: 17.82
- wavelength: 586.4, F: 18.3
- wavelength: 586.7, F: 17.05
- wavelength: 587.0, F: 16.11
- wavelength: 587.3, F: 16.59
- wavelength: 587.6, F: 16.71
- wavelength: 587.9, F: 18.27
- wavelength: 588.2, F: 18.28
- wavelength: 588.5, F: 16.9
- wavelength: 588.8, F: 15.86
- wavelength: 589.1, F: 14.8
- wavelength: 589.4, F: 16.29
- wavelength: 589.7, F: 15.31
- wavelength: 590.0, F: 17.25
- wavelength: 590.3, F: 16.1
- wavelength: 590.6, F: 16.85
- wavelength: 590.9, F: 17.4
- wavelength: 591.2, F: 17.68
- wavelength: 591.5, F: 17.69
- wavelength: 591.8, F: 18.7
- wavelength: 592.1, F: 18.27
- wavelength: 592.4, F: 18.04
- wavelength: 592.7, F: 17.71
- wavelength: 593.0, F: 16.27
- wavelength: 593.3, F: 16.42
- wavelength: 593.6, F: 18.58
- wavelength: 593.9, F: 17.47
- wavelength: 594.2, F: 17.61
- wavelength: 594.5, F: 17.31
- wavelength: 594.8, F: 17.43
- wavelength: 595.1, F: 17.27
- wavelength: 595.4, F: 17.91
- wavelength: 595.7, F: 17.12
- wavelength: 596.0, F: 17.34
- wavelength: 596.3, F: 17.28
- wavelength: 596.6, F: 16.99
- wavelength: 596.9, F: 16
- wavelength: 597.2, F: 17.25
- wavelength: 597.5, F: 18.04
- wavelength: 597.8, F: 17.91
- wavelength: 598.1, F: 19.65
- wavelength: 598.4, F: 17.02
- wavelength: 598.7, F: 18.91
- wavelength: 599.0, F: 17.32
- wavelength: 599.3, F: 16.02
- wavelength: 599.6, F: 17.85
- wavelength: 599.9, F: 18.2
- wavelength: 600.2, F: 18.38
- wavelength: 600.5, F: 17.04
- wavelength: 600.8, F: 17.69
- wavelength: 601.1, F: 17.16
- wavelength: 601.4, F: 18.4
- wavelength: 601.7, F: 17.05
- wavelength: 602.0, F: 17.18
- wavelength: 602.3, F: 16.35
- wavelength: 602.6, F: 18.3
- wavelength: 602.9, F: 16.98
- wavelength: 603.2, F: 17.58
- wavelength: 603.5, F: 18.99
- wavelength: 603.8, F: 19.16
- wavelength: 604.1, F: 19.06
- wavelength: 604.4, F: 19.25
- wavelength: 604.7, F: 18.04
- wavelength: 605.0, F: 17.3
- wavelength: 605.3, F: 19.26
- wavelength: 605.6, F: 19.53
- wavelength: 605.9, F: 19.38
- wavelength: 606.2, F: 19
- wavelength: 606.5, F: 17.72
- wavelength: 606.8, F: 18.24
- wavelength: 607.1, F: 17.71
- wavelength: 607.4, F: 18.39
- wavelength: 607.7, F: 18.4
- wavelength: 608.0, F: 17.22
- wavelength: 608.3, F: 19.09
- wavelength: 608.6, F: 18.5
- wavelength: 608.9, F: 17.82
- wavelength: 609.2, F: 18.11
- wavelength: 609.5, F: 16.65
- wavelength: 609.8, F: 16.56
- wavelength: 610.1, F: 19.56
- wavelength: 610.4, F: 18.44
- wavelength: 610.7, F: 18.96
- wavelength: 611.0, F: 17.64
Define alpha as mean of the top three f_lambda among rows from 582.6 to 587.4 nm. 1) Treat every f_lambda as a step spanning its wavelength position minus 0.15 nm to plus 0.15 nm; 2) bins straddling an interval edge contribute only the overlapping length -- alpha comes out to 19.1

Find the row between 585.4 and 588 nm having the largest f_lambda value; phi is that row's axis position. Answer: 585.5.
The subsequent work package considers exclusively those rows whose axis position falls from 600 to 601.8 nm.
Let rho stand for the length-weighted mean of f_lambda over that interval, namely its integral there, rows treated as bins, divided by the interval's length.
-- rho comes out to 17.7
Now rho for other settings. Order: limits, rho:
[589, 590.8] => 16.2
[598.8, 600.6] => 17.5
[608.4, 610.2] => 17.9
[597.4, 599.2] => 18.1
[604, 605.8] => 18.7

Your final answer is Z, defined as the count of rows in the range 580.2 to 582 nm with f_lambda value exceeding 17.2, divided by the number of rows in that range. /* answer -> 0.2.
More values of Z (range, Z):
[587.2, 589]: 0.3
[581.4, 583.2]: 0.3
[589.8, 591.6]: 0.7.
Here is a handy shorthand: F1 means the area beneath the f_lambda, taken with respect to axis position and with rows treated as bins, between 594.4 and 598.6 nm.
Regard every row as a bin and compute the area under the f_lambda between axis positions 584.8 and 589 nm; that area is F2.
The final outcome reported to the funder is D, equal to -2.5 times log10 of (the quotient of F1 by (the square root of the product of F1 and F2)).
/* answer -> 0.00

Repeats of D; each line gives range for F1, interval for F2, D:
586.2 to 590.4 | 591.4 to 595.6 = 0.03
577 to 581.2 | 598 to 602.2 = 0.03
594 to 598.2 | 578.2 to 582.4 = -0.02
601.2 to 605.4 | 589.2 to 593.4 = -0.03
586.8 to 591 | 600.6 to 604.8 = 0.04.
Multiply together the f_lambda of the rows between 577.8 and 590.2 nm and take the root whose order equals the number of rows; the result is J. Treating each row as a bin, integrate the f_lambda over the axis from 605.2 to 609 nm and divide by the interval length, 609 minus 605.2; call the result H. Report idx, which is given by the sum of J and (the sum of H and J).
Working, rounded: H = 18.5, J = 17.1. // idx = 52.6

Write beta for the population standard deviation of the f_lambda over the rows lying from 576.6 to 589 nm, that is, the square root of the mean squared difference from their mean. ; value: 1.0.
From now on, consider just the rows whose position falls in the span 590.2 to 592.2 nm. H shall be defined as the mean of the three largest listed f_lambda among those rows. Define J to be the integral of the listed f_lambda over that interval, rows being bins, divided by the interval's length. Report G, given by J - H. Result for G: -0.68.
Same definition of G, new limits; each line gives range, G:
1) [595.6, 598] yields -0.47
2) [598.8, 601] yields -0.62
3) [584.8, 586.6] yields -0.61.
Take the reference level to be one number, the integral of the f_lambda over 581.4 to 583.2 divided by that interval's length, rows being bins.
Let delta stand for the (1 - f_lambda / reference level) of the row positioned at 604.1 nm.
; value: -0.13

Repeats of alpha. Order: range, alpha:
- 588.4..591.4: 17.4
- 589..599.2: 19.1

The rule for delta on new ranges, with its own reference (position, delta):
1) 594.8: -0.03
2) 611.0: -0.05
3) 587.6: 0.01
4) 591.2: -0.05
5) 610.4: -0.09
